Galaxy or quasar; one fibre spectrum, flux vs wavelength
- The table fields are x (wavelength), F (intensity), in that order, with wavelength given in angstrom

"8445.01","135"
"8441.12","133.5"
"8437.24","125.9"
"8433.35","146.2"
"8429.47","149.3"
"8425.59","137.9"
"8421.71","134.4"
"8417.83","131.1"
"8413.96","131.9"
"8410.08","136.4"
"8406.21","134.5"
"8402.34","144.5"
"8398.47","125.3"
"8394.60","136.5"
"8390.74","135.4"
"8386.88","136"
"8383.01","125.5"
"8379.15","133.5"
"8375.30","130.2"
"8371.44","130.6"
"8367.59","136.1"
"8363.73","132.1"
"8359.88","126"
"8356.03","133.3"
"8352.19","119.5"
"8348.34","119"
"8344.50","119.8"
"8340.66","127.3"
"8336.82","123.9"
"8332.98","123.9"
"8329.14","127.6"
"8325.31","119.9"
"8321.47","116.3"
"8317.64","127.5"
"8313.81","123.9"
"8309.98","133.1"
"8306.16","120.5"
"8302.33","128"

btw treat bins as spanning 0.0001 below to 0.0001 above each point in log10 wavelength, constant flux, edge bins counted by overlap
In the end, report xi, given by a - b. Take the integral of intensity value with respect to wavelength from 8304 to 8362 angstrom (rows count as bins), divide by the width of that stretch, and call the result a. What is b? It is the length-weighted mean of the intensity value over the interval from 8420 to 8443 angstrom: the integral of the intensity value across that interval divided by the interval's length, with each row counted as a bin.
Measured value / -13.8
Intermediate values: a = 124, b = 138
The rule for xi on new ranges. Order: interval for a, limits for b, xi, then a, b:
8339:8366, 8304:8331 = 1.3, 125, 124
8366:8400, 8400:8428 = -3.7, 132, 136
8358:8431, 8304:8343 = 9.6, 134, 124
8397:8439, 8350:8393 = 5.6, 136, 131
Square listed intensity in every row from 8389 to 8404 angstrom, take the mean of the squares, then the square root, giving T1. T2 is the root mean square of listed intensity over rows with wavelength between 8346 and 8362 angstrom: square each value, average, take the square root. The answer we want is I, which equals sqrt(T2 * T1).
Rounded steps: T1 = 136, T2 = 124.6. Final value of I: 130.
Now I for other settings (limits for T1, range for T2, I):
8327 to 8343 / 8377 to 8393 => 129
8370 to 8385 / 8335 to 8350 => 126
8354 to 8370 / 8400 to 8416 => 134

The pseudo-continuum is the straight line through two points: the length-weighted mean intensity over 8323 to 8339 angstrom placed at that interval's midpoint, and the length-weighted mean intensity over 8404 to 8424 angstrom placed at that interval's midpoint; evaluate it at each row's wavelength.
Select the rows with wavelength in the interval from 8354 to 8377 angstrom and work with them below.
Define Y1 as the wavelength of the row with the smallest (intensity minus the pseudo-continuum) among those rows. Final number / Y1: 8359.88 angstrom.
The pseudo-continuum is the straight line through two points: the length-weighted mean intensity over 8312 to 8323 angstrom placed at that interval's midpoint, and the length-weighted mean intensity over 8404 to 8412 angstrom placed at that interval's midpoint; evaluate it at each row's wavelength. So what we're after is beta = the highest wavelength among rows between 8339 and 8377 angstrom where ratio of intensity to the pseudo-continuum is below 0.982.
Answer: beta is 8359.88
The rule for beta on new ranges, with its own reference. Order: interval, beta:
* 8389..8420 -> 8417.83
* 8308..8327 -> 8325.31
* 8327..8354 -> 8352.19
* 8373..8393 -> 8383.01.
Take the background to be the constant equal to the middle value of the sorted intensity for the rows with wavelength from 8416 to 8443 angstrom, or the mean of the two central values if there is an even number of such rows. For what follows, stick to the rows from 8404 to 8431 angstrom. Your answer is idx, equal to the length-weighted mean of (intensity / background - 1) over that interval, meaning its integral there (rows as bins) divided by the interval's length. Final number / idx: 0.01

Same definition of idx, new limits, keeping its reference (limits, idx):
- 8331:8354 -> -0.09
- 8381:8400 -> -0.02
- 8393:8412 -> 0.01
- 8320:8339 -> -0.09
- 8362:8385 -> -0.02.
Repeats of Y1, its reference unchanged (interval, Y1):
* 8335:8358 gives 8348.34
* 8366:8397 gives 8383.01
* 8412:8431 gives 8417.83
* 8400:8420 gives 8417.83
